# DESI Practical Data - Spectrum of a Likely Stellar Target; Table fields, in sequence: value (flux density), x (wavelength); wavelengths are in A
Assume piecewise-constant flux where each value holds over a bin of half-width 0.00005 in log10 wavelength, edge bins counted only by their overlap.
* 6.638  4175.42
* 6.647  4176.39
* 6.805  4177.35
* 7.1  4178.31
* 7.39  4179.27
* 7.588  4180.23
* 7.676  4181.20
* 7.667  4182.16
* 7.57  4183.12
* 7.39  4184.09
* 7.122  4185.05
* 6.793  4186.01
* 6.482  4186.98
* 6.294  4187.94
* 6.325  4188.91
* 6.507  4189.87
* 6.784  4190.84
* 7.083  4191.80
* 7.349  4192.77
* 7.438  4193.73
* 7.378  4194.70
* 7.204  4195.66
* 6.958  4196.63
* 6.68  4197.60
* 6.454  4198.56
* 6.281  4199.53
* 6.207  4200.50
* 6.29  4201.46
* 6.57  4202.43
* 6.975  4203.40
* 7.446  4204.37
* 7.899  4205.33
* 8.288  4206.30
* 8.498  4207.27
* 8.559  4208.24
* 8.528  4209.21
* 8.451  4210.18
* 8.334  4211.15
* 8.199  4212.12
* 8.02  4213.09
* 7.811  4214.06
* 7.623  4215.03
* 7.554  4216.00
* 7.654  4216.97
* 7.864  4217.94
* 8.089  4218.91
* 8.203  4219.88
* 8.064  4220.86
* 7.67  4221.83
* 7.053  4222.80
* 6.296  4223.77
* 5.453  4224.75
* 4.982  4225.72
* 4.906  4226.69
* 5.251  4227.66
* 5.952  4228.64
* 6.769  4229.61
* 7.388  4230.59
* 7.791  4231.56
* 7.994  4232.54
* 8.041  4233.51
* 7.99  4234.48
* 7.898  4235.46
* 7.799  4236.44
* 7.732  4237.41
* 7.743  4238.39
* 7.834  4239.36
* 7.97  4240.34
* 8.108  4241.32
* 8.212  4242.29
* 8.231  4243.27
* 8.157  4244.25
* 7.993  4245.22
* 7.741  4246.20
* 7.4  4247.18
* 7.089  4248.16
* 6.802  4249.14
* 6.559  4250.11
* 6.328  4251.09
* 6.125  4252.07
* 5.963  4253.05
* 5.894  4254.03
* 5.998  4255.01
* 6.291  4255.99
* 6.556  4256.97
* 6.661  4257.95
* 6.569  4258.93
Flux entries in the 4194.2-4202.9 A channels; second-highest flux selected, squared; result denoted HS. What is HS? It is 52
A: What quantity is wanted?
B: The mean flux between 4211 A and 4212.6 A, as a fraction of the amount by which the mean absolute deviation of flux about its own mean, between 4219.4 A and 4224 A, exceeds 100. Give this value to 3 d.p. -0.083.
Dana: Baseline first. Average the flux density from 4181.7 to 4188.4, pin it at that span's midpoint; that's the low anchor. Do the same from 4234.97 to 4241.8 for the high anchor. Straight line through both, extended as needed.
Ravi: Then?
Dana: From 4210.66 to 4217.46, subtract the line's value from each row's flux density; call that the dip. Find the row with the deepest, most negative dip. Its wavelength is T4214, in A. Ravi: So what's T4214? 4216.00 A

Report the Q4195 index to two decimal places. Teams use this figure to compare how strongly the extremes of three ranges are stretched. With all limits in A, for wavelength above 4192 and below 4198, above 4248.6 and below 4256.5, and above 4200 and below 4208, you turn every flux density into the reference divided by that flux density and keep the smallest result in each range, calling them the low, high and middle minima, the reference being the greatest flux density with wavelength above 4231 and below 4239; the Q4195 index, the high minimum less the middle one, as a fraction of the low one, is 0.22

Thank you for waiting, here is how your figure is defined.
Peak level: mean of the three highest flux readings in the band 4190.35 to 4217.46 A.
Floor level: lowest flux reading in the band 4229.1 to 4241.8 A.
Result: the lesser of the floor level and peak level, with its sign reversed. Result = -6.8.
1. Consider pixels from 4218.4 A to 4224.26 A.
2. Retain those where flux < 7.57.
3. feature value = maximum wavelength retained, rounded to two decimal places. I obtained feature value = 4223.77 A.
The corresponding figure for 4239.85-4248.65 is 4248.16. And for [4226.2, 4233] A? 4230.59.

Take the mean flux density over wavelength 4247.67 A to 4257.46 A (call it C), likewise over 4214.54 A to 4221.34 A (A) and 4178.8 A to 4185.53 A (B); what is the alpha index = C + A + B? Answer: 21.7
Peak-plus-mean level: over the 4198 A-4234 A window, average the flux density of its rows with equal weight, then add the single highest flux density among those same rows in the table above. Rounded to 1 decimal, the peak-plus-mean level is 15.8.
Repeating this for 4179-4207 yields 15.3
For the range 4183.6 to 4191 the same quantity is 14.1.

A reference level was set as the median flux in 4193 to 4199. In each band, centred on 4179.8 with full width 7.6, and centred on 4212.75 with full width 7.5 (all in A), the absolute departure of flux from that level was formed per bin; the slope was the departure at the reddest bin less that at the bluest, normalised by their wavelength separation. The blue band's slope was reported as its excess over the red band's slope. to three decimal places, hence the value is 0.152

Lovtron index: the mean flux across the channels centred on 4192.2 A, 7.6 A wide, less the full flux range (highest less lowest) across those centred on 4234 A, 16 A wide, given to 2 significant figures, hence 3.8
